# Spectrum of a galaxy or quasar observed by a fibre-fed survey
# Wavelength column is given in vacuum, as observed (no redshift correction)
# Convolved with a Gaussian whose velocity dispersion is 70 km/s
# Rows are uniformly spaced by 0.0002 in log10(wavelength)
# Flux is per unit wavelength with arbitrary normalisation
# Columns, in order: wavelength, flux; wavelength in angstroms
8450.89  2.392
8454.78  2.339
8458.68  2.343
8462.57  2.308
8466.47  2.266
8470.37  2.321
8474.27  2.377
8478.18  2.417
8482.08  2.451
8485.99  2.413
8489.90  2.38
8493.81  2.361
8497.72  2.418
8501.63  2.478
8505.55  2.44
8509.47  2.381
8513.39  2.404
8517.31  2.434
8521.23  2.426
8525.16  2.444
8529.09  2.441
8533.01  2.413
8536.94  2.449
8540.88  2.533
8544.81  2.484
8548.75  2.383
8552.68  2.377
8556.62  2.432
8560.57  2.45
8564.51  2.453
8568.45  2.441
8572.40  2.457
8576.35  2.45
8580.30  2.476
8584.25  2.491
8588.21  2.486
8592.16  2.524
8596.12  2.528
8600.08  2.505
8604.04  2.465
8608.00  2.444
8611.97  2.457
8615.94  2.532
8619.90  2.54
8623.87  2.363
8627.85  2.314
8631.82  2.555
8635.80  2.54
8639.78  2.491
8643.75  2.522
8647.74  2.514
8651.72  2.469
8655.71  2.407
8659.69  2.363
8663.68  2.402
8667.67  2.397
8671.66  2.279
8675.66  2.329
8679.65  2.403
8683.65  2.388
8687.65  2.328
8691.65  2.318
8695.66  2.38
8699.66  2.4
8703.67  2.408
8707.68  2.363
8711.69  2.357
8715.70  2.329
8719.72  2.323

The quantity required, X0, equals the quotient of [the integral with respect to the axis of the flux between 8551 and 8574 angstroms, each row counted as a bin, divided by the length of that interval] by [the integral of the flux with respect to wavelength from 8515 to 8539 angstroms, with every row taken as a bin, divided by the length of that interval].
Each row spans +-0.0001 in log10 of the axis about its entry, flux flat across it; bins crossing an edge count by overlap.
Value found 1.00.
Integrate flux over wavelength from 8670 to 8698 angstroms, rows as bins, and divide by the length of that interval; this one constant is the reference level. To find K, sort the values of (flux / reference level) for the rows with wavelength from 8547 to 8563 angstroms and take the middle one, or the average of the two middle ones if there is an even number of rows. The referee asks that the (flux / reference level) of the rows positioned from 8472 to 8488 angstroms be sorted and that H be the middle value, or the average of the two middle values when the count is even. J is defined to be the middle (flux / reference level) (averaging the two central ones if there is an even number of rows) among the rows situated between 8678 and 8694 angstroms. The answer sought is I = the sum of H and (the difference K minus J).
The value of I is 1.05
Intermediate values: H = 1.03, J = 1.00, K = 1.03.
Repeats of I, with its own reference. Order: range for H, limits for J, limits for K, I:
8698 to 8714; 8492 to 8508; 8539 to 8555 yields 1.02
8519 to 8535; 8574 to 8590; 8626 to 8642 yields 1.05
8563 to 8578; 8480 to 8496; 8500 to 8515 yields 1.06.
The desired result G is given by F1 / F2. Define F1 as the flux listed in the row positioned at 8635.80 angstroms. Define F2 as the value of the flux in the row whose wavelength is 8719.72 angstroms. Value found 1.09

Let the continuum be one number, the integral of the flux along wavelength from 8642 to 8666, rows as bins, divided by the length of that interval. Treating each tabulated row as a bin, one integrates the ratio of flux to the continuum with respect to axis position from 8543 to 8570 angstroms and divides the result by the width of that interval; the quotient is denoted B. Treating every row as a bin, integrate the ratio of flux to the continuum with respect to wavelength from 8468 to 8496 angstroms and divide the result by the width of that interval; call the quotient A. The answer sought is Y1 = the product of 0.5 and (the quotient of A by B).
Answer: 0.491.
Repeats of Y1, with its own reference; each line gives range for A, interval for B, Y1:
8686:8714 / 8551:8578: 0.485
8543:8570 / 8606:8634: 0.495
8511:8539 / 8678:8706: 0.512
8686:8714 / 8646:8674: 0.492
